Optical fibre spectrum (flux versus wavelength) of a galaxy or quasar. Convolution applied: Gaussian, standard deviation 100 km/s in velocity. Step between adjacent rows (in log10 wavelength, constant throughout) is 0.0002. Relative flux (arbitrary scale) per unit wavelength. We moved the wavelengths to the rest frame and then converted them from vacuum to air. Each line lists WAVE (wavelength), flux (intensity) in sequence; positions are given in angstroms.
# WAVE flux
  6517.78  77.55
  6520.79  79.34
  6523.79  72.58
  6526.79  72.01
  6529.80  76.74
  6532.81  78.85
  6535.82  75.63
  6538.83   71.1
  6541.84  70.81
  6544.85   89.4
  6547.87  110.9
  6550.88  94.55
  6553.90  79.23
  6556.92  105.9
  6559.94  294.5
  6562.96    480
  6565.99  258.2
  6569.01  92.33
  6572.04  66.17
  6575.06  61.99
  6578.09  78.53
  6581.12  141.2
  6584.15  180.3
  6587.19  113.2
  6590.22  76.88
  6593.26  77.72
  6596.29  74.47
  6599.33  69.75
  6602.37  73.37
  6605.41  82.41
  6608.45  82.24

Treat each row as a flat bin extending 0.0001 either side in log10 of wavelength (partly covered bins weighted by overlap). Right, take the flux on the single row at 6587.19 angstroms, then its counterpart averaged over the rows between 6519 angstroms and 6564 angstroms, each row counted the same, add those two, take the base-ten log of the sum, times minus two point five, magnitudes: -5.9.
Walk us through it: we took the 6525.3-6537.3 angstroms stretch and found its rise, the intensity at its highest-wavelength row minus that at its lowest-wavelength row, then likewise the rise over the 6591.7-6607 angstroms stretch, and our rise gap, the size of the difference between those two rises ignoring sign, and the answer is 1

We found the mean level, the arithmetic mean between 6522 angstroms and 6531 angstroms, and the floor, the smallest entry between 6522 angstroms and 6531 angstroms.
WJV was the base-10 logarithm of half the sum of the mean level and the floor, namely 1.86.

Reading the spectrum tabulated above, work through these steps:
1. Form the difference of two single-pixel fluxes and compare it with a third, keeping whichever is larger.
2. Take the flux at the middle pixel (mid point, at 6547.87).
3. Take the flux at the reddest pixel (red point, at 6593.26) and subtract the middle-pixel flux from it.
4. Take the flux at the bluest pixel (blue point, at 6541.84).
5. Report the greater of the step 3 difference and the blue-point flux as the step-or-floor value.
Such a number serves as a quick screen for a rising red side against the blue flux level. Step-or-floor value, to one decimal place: 70.8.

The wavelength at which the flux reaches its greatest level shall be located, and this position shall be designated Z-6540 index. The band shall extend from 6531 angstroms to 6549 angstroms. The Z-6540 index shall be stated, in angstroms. 6547.87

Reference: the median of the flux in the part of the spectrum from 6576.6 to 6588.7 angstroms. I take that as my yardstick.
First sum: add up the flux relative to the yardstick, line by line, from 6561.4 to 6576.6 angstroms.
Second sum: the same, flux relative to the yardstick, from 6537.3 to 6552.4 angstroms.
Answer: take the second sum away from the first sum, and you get 4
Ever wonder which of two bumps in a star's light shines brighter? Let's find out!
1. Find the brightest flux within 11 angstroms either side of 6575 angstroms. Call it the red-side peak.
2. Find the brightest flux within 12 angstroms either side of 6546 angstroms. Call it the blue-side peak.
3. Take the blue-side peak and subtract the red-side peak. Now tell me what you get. -147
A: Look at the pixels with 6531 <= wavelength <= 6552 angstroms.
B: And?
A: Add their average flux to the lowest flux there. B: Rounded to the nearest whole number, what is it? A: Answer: 155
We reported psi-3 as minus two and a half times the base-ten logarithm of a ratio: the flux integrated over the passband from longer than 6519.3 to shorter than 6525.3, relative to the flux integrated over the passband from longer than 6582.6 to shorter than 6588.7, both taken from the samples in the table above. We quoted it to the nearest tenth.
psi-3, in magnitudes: 0.7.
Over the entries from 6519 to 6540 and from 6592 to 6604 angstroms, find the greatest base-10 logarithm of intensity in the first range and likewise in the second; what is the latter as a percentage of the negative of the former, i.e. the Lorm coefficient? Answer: -100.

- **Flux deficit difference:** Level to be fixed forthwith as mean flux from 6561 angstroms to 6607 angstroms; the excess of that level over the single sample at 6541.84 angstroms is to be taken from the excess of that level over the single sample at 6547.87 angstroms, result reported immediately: -40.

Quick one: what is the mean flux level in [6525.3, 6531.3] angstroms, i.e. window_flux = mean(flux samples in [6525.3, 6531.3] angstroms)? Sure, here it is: 74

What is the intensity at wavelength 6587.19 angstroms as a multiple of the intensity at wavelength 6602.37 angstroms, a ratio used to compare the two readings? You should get 1.5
